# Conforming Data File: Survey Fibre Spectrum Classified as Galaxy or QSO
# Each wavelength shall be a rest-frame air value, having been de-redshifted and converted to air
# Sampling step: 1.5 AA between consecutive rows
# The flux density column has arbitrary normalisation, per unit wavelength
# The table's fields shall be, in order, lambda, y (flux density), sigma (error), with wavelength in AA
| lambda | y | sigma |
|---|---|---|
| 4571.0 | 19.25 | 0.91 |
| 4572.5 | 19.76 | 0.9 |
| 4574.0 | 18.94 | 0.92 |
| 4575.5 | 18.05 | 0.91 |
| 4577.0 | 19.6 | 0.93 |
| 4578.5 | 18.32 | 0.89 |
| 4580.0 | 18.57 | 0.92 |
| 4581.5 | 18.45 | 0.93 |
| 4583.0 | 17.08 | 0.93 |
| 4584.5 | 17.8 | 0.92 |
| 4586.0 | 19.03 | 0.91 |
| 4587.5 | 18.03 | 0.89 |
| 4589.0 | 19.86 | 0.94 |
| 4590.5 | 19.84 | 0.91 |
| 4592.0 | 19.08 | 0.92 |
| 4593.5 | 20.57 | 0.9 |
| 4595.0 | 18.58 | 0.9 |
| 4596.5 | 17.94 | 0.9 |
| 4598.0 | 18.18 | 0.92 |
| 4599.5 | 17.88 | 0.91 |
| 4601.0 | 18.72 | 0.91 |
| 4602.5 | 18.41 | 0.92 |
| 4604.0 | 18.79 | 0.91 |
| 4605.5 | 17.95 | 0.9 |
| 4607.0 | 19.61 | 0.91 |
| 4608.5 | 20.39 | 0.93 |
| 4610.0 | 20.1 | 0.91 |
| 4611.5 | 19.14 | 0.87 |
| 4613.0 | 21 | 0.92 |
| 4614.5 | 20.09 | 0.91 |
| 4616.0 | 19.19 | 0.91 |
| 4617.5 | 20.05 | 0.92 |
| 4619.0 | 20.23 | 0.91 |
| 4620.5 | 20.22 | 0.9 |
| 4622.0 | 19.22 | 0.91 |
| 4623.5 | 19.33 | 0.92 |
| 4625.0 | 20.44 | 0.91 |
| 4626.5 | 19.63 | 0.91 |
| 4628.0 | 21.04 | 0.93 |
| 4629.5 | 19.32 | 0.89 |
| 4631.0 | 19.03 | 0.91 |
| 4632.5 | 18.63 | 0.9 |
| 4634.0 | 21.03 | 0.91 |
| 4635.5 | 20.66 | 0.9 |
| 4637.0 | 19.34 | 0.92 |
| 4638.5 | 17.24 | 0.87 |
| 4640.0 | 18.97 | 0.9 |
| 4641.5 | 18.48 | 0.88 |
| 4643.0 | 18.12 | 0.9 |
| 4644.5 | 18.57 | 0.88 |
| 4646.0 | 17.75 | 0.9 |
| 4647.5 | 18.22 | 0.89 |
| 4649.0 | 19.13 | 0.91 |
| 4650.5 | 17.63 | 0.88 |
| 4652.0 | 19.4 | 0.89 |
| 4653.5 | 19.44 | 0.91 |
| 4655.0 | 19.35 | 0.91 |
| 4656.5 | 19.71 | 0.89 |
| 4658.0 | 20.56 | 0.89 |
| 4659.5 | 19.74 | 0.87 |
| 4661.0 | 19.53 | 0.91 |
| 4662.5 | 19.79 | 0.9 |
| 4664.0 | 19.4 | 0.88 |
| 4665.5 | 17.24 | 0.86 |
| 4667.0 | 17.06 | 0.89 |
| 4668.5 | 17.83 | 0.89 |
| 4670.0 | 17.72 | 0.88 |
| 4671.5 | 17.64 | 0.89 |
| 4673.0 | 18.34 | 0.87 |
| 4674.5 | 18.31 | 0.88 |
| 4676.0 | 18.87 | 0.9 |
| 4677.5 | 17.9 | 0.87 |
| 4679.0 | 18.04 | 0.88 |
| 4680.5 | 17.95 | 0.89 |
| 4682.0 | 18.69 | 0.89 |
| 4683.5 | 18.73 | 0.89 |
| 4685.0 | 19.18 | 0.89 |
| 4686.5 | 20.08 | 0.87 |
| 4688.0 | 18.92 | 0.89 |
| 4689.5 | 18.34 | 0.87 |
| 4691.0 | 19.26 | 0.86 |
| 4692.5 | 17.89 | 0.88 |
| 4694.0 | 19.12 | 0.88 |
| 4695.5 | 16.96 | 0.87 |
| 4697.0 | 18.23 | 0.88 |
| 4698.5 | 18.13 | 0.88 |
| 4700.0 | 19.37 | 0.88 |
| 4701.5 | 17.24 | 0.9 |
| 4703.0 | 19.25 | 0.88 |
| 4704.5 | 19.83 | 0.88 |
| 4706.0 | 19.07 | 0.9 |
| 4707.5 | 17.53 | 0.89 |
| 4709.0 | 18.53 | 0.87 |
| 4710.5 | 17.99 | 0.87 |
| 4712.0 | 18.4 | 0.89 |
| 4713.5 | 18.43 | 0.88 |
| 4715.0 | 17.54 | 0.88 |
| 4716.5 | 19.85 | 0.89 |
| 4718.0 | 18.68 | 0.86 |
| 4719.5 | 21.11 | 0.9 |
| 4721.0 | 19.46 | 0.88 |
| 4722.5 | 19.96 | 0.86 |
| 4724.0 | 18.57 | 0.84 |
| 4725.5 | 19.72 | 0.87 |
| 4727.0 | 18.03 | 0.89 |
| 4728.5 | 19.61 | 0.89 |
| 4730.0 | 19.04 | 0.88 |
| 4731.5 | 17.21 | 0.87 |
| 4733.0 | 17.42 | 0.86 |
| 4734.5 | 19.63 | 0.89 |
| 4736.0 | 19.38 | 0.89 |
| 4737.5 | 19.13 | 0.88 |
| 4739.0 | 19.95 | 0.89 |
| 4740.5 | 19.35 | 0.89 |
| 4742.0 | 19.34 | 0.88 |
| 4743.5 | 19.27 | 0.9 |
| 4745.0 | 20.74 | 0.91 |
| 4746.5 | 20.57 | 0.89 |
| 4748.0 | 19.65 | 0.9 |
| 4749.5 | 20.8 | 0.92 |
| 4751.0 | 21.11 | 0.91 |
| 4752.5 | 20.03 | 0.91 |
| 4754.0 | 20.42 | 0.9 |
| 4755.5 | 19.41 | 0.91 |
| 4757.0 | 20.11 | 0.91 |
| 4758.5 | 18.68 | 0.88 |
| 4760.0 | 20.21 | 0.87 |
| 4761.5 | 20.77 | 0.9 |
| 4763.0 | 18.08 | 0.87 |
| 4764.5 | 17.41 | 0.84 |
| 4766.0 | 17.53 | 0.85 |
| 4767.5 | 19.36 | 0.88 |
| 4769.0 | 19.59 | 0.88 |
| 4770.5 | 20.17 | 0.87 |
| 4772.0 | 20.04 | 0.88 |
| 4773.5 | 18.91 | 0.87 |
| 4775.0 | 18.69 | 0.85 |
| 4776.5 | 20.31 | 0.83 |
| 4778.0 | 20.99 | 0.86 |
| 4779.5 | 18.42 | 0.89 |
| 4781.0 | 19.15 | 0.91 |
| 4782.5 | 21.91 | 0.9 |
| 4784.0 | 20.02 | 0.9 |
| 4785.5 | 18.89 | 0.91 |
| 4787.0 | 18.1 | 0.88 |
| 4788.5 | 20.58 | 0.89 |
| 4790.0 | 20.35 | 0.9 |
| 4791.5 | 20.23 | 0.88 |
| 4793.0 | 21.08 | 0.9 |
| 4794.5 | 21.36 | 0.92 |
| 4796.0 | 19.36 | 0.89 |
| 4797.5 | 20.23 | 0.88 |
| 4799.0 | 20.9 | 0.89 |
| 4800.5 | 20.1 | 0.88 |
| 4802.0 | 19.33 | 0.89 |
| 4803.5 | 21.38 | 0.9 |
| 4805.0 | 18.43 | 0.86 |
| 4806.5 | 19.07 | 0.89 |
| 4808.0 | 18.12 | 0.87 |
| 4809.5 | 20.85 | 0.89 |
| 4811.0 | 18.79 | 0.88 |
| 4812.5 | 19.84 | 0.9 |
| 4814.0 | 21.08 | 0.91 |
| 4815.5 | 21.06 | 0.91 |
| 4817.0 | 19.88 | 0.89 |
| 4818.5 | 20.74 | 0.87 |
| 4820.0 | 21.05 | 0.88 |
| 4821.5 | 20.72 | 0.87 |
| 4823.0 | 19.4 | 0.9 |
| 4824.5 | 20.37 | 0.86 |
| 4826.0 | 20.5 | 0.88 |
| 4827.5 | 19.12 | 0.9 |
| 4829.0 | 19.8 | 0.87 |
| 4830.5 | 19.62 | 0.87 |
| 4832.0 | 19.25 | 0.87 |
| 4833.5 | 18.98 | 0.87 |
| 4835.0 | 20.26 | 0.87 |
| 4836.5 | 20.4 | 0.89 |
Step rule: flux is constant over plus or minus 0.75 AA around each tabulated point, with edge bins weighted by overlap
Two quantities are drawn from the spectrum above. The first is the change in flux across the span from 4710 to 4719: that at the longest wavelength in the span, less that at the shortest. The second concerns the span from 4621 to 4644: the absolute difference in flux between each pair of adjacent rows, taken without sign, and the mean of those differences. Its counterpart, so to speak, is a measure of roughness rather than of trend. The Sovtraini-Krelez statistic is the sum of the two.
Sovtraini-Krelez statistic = 1.7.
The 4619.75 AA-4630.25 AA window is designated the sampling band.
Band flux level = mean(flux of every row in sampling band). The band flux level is 19.9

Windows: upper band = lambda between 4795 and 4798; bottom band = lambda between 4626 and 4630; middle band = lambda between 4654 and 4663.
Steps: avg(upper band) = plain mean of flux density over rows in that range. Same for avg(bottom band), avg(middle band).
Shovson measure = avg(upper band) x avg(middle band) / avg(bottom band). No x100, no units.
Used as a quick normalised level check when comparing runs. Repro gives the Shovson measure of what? 19.6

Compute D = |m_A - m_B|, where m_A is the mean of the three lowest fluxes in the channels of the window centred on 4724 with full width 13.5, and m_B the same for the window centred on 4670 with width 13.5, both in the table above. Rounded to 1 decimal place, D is 1.1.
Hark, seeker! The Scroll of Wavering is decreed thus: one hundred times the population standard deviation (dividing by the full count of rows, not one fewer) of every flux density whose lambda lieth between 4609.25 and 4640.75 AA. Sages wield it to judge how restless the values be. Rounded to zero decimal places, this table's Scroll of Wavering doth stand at 90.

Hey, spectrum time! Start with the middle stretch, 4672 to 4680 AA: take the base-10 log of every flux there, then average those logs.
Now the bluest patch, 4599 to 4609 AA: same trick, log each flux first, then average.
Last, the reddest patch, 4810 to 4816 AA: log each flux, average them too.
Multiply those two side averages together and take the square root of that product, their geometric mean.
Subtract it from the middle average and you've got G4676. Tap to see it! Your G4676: -0.03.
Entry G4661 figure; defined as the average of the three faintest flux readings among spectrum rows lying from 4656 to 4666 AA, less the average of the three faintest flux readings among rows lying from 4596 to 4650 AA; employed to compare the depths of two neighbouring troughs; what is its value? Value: 1.1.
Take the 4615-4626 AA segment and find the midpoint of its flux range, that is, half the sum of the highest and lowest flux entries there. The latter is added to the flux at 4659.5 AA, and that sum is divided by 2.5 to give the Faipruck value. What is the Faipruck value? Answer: 15.8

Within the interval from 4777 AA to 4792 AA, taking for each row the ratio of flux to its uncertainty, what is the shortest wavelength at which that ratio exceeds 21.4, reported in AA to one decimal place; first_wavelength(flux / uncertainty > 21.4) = 4778.0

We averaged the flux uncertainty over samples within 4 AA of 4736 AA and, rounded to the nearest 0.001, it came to 0.882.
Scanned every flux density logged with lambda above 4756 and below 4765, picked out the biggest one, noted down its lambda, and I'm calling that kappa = 4761.5 AA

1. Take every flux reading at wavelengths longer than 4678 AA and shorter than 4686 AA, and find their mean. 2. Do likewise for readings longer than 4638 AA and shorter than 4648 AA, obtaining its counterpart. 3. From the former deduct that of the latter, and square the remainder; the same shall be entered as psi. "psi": 0.1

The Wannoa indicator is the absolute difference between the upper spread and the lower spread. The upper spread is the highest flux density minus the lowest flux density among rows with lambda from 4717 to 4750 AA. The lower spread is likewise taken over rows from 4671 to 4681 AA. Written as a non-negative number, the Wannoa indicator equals 2.7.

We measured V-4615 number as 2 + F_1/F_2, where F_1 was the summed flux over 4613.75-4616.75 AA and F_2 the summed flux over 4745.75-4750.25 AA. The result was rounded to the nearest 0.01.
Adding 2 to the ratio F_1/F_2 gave 2.64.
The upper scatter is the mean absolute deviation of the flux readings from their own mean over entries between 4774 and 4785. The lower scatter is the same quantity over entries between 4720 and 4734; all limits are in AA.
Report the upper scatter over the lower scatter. 1.2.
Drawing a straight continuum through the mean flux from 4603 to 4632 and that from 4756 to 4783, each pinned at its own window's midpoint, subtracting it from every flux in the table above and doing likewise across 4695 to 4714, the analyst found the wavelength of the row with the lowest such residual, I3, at 4695.5 AA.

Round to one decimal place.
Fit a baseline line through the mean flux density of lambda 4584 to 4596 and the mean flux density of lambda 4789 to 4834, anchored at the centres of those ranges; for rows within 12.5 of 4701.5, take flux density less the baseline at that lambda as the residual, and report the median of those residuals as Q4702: -1.2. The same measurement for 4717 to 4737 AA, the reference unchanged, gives -0.3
